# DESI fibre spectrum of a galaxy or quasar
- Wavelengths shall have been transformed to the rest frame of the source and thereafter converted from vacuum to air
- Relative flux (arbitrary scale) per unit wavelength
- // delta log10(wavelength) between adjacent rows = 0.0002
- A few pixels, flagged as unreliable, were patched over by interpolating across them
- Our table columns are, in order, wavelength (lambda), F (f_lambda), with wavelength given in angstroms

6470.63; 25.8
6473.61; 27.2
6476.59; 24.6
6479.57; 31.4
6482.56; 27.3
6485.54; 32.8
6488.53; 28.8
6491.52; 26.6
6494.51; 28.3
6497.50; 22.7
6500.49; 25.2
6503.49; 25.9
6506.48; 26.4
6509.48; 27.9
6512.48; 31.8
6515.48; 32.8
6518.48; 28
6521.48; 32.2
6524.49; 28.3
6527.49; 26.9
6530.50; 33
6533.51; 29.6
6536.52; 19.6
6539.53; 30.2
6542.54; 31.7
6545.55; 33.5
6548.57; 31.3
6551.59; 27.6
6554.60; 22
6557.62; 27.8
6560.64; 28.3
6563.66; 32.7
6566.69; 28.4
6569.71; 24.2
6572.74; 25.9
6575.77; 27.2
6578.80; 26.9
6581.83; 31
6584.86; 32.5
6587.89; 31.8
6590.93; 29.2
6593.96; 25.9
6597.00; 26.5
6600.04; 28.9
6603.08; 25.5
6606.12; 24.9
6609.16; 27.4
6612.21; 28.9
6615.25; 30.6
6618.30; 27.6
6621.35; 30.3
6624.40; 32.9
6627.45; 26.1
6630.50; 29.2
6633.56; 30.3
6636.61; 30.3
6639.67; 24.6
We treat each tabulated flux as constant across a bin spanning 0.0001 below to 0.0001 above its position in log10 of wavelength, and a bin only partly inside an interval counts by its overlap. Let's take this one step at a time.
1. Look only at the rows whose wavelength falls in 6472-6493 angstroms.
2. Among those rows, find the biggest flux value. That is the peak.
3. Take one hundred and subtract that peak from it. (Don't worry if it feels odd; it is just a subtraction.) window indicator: 67.2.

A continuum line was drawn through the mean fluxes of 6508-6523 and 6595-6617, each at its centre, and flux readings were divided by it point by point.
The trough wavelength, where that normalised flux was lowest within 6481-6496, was 6491.52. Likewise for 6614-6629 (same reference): 6627.45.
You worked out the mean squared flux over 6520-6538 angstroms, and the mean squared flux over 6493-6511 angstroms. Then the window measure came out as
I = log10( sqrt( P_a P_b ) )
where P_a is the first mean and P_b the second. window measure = 2.874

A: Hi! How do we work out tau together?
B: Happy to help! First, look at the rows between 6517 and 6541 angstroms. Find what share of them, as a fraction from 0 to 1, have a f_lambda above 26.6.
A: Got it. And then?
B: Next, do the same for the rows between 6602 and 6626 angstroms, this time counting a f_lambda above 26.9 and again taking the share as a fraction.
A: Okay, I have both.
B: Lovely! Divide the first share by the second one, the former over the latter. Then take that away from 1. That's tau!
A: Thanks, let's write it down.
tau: -0.17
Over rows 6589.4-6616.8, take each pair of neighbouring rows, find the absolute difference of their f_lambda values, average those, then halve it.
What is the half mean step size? 1.0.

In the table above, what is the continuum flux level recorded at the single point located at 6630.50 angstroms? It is 29.2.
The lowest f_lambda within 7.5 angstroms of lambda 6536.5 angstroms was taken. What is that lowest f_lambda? 19.6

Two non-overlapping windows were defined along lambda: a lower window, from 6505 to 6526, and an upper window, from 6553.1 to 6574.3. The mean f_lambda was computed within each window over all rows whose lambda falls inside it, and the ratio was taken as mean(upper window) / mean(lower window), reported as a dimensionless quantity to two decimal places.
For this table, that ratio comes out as 0.91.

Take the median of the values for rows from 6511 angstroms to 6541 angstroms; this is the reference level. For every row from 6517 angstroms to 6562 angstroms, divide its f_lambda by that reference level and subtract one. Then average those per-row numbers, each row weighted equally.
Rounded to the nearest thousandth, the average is -0.041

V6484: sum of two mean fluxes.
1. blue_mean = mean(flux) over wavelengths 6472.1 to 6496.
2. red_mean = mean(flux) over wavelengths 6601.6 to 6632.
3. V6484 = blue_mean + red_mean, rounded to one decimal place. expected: 56.7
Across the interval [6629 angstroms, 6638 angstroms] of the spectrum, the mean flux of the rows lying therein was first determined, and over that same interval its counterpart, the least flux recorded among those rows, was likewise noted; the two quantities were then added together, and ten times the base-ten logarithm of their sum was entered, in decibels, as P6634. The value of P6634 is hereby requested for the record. 17.7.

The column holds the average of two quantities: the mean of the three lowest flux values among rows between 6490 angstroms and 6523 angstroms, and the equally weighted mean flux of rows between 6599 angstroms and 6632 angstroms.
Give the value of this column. 26.5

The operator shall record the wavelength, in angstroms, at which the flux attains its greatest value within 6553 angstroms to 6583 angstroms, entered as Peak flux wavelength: 6563.66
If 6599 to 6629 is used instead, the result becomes 6624.40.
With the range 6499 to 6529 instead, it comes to 6515.48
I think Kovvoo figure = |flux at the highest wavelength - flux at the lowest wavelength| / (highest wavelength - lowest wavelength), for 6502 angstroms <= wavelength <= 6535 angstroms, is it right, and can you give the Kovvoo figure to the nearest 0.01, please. 0.12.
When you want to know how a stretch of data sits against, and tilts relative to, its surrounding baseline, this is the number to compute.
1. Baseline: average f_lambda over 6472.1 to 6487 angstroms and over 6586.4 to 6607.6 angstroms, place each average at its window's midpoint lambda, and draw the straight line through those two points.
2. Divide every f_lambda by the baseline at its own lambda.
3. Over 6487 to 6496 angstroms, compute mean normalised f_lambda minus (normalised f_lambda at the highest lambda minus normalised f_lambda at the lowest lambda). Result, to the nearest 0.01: 0.99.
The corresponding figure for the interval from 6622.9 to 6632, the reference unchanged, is 1.21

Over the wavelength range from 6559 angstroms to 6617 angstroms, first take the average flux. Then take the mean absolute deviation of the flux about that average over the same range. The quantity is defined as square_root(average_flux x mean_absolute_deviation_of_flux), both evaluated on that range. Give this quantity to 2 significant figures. 7.7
